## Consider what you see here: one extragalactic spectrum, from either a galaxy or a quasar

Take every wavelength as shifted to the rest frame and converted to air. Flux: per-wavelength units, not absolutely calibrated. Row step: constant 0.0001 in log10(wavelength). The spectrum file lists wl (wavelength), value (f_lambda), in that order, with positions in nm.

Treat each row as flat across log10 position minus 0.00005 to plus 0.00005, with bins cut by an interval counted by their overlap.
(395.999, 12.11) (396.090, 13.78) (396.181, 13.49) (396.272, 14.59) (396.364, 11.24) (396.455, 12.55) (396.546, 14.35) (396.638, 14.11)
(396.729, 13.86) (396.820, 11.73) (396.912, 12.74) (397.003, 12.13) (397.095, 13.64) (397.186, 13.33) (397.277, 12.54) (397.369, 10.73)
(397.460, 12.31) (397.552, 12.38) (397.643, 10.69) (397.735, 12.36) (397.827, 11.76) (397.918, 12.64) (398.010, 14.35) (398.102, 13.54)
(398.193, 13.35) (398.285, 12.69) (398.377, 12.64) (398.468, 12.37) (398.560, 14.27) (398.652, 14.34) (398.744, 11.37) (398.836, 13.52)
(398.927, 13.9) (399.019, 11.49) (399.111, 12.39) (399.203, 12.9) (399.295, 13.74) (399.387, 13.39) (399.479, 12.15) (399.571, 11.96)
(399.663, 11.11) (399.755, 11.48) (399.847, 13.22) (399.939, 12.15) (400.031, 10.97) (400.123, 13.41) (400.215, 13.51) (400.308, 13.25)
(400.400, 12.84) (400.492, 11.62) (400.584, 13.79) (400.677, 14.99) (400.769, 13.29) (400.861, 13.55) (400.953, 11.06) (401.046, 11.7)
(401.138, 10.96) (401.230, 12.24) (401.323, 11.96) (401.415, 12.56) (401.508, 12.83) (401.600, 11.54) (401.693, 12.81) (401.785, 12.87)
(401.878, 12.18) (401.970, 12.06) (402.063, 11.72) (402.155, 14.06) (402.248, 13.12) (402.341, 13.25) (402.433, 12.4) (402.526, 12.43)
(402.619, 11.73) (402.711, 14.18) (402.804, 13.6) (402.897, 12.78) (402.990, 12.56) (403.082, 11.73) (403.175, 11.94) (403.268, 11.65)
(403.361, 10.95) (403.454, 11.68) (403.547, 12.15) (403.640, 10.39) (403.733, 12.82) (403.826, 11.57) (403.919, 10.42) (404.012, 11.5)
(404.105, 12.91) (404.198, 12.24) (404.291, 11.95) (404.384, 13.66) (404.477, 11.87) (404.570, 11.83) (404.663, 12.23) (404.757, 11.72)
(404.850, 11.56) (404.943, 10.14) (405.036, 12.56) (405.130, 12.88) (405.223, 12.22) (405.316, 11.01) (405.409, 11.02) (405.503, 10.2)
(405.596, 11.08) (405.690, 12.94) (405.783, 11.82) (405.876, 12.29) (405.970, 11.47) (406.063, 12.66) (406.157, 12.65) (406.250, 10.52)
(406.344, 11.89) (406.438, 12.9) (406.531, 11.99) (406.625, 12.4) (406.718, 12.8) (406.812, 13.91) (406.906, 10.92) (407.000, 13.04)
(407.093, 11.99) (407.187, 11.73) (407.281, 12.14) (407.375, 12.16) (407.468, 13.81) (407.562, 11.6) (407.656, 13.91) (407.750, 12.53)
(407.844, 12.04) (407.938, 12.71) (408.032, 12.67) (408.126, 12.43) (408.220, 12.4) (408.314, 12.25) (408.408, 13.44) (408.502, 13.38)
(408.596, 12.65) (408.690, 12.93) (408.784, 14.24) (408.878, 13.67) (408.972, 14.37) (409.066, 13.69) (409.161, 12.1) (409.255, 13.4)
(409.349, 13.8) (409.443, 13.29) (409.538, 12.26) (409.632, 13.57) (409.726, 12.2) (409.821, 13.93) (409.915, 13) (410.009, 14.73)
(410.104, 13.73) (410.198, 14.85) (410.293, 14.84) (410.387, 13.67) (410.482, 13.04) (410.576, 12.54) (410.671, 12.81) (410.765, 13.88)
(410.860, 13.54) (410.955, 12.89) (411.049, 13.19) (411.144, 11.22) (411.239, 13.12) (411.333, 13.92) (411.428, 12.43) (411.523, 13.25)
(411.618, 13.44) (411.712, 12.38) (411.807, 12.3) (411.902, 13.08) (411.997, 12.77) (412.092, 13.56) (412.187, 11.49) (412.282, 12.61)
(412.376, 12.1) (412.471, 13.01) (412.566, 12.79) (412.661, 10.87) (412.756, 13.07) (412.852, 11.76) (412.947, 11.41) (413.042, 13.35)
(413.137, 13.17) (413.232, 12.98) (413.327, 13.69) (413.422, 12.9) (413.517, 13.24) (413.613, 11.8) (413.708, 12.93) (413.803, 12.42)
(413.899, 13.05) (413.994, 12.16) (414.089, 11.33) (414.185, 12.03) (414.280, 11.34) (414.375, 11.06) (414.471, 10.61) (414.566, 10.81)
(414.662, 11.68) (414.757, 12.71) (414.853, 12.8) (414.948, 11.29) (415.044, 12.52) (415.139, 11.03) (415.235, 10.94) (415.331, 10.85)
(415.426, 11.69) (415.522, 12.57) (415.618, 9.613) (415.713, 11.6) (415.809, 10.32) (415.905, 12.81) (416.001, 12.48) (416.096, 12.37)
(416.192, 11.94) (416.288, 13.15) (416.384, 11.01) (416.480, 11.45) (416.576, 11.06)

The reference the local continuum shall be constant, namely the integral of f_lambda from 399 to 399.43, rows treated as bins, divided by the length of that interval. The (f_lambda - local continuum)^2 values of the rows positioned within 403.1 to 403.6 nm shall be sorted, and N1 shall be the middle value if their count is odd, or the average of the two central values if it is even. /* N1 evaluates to 1.4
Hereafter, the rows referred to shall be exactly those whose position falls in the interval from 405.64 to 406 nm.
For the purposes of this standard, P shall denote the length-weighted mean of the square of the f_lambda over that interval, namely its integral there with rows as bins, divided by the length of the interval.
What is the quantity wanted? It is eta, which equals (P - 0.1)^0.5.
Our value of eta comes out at 12.2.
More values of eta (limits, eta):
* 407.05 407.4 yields 12.0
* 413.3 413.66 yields 12.9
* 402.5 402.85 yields 13.1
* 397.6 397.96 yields 11.9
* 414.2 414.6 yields 11.1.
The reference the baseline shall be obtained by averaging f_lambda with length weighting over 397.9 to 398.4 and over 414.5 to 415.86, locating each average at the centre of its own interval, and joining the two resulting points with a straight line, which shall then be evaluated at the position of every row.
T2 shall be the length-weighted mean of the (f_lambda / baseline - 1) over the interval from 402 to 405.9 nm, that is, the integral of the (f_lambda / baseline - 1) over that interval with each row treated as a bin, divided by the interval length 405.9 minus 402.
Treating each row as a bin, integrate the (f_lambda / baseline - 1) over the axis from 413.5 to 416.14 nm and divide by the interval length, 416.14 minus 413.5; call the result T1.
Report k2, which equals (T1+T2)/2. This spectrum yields -0.010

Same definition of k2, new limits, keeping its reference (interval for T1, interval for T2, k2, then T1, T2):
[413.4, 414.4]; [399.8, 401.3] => 0.014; 0.05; -0.026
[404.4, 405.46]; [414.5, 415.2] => -0.017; -0.06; 0.026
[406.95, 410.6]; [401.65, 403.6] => 0.028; 0.08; -0.024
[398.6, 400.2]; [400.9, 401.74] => -0.056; -0.04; -0.072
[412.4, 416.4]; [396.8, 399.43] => 0.003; 0.04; -0.038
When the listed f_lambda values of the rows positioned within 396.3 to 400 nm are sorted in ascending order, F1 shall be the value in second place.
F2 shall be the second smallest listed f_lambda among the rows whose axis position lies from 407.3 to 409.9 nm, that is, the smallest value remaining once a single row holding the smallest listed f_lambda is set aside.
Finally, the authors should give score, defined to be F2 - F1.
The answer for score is 1.3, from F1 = 10.73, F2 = 12.04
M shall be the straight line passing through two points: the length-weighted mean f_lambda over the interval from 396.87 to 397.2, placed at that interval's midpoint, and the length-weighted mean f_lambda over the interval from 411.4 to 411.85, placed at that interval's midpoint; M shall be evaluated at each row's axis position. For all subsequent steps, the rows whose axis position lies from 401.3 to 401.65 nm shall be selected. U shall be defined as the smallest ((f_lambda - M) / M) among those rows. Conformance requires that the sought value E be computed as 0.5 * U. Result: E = -0.052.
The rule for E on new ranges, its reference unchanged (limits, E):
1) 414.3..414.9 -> -0.084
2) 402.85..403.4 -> -0.075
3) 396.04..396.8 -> -0.066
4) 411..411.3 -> -0.061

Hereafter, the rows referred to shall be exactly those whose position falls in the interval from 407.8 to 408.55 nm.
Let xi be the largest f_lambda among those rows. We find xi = 13.44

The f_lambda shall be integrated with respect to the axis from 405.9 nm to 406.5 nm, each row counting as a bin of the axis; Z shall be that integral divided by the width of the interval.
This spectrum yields 12.0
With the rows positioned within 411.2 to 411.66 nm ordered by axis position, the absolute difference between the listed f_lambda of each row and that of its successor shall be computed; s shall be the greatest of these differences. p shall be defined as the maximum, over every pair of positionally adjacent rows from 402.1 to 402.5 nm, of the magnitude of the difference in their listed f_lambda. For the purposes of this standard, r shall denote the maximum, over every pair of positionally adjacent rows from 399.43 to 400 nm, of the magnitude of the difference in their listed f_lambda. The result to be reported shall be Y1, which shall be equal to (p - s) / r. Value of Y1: -0.3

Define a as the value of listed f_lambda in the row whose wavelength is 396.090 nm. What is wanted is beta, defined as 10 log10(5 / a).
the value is -4.40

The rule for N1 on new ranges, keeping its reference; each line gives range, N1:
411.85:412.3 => 0.1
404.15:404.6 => 0.8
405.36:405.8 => 3.1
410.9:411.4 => 0.1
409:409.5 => 0.6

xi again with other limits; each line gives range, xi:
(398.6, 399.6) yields 14.34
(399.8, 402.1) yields 14.99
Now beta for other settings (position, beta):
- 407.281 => -3.85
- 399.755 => -3.61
